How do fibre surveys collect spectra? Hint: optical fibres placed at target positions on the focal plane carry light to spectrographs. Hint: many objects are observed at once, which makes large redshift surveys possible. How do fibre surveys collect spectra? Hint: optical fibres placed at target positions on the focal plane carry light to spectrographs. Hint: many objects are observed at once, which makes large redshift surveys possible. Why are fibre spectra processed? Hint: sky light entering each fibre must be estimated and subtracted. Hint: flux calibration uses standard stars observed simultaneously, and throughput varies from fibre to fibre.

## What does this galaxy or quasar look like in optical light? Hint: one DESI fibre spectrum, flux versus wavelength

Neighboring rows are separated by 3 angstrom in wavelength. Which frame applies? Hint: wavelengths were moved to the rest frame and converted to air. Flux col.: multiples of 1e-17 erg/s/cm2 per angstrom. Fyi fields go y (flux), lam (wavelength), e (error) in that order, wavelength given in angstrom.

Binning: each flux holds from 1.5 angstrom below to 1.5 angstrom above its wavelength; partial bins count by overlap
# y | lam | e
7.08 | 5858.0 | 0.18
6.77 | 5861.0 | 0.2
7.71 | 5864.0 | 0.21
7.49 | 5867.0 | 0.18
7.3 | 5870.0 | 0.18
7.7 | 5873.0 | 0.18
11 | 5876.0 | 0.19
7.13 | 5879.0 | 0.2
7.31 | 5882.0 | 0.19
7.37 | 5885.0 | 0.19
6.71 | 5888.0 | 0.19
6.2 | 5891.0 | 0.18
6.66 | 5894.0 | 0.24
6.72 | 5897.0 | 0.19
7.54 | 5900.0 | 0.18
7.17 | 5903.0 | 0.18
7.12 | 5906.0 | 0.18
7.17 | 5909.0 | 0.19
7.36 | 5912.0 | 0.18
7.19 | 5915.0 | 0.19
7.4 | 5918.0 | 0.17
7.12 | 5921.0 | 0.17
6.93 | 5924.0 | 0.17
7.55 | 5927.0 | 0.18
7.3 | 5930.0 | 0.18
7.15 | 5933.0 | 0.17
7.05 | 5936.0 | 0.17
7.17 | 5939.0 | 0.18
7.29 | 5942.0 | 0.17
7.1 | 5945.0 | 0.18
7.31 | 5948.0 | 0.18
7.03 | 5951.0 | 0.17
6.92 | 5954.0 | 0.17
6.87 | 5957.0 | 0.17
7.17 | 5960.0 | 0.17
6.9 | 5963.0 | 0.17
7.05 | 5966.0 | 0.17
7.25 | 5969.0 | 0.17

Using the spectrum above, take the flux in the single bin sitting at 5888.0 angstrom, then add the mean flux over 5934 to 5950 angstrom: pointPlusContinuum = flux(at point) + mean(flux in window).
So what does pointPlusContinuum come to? 13.9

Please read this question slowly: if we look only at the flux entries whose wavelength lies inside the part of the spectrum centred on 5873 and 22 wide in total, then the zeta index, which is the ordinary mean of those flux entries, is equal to 7.9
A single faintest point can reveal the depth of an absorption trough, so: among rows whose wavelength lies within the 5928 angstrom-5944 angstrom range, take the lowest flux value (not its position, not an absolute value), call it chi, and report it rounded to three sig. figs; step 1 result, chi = 7.05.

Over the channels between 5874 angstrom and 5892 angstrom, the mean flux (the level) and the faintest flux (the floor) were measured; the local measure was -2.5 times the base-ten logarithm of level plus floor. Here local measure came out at -2.85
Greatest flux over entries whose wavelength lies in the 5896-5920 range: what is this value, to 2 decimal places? 7.54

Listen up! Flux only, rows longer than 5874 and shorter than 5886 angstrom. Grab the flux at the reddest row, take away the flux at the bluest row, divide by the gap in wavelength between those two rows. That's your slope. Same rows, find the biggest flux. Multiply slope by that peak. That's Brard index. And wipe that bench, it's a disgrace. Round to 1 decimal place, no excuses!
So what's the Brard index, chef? -4.4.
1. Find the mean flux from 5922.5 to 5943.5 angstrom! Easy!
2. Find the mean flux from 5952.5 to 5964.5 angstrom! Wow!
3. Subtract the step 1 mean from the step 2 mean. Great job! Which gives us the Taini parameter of -0.24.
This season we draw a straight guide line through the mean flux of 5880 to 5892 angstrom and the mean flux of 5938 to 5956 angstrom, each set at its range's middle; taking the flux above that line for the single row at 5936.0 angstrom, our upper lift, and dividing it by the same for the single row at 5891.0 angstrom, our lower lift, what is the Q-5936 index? 0.1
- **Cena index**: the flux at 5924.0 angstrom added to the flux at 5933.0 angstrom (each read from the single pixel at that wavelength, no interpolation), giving 14.1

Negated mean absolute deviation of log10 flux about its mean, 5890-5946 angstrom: -0.013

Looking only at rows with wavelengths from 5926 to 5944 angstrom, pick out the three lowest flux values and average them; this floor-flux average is 7.12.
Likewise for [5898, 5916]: 7.15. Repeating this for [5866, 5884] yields 7.25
